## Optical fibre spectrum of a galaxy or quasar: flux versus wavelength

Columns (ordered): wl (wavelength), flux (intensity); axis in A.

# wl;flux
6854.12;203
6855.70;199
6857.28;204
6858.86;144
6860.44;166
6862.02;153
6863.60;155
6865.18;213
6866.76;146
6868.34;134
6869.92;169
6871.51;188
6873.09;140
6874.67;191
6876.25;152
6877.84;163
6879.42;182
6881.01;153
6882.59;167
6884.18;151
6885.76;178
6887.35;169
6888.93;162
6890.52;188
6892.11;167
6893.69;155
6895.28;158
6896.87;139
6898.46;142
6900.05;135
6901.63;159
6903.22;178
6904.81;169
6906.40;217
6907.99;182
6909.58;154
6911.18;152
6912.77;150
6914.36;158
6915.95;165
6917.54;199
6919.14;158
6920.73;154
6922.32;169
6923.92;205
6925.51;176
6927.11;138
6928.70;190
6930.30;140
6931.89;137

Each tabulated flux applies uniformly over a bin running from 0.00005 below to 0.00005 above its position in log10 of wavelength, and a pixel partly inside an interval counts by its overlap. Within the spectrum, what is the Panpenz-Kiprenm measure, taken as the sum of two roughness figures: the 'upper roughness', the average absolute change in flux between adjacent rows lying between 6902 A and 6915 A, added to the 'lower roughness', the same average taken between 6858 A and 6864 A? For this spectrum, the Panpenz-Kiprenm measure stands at 31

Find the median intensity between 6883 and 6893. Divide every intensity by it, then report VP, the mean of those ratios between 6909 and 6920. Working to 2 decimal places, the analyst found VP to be 0.97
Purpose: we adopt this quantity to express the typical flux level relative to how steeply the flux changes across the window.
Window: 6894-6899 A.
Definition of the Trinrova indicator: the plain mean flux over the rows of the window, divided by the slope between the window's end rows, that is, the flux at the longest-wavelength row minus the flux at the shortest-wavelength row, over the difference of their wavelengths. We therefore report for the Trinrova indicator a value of -29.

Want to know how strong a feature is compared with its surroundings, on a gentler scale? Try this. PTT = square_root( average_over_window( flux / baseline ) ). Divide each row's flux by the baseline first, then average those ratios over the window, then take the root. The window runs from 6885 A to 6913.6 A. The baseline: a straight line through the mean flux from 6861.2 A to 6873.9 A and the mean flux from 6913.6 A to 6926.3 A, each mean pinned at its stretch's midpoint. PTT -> 0.99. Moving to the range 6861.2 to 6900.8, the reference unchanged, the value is 0.99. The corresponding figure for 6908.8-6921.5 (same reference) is 0.97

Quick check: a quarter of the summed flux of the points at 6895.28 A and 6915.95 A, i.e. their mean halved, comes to 81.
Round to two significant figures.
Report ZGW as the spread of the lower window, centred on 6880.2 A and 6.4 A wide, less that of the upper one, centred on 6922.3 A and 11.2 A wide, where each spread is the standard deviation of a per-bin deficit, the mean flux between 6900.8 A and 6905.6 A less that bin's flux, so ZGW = -12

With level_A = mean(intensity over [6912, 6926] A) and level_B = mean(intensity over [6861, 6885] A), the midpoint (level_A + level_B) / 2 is 167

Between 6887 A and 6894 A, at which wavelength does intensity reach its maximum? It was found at 6890.52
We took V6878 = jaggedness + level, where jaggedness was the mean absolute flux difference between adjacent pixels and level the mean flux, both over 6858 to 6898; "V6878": 187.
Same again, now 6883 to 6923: 181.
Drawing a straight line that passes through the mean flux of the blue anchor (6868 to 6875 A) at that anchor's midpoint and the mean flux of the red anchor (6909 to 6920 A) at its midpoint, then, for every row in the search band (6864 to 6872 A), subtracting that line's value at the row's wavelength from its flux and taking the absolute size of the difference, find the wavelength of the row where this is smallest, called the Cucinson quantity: 6869.92 A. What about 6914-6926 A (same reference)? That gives 6915.95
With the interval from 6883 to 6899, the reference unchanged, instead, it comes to 6888.93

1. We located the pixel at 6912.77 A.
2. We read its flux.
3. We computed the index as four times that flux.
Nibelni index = 600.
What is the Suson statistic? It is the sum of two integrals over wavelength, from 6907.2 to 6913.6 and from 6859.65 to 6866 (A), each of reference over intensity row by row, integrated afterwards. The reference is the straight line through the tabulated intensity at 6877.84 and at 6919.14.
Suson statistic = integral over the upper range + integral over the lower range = 12.6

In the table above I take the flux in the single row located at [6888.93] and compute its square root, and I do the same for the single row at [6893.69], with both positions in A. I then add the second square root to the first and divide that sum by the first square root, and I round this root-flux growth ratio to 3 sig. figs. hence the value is 1.98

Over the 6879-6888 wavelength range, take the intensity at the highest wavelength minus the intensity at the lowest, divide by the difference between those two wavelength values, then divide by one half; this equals -3.3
